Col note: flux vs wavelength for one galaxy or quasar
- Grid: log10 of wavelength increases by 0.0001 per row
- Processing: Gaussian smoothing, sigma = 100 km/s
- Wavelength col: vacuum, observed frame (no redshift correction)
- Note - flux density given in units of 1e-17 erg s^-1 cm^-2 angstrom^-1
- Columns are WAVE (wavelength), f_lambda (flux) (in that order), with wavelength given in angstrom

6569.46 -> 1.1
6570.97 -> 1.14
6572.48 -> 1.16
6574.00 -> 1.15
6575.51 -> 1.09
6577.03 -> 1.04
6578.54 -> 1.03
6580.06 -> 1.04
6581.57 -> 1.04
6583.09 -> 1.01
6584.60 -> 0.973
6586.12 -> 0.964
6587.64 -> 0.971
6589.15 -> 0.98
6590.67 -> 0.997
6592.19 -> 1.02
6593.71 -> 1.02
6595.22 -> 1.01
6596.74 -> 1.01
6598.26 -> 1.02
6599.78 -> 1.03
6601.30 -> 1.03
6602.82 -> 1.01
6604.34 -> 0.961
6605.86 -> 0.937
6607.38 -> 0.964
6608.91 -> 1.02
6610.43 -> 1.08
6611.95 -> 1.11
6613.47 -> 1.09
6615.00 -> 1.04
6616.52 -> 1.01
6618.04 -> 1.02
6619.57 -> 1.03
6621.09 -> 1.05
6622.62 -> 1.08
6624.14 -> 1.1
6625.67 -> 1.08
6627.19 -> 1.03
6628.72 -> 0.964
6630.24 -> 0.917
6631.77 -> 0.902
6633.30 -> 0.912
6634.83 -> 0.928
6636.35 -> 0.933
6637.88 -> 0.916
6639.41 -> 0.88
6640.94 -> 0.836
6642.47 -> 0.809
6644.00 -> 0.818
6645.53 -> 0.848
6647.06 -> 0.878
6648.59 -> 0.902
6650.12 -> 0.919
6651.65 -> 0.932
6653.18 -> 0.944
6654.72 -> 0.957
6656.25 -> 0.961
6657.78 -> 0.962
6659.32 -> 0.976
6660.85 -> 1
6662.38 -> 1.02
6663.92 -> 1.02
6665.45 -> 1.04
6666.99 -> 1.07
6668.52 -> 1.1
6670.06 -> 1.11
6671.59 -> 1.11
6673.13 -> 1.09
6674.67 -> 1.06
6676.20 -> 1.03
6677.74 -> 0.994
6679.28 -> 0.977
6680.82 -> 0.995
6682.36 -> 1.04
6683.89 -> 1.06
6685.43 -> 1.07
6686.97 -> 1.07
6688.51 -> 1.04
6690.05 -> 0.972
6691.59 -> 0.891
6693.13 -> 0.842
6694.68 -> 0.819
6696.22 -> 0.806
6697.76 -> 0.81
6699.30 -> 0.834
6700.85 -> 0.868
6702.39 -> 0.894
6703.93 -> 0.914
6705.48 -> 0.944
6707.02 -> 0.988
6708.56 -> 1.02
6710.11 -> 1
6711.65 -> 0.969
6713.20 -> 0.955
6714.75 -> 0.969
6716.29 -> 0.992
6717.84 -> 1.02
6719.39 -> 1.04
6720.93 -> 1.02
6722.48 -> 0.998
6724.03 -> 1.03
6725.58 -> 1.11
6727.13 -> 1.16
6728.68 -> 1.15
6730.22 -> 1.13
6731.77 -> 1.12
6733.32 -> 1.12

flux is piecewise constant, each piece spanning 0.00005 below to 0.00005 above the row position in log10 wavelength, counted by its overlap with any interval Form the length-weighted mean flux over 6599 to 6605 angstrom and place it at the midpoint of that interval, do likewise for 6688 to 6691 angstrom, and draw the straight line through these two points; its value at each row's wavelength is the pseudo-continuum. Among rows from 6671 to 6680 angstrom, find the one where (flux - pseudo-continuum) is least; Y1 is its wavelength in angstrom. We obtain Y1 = 6679.28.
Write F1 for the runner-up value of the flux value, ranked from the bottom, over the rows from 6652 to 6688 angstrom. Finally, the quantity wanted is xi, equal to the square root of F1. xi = 0.978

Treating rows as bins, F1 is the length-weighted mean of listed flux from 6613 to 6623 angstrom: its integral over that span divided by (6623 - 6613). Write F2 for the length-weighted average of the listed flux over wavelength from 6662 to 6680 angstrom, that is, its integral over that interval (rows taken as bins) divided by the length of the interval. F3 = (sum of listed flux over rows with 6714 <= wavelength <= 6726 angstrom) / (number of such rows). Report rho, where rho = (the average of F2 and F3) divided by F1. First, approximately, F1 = 1.04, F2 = 1.05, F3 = 1.02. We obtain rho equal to 1.00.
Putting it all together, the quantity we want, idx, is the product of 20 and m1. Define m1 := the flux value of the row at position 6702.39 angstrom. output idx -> 17.9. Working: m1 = 0.894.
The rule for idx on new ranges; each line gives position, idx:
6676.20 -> 20.6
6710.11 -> 20.0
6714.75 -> 19.4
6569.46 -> 22.0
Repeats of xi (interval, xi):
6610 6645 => 0.904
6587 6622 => 0.980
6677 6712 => 0.900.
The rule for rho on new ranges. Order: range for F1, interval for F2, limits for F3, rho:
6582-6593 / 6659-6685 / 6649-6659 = 1.01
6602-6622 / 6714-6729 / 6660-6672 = 1.03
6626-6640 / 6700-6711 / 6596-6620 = 1.05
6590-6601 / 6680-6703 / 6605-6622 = 0.97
